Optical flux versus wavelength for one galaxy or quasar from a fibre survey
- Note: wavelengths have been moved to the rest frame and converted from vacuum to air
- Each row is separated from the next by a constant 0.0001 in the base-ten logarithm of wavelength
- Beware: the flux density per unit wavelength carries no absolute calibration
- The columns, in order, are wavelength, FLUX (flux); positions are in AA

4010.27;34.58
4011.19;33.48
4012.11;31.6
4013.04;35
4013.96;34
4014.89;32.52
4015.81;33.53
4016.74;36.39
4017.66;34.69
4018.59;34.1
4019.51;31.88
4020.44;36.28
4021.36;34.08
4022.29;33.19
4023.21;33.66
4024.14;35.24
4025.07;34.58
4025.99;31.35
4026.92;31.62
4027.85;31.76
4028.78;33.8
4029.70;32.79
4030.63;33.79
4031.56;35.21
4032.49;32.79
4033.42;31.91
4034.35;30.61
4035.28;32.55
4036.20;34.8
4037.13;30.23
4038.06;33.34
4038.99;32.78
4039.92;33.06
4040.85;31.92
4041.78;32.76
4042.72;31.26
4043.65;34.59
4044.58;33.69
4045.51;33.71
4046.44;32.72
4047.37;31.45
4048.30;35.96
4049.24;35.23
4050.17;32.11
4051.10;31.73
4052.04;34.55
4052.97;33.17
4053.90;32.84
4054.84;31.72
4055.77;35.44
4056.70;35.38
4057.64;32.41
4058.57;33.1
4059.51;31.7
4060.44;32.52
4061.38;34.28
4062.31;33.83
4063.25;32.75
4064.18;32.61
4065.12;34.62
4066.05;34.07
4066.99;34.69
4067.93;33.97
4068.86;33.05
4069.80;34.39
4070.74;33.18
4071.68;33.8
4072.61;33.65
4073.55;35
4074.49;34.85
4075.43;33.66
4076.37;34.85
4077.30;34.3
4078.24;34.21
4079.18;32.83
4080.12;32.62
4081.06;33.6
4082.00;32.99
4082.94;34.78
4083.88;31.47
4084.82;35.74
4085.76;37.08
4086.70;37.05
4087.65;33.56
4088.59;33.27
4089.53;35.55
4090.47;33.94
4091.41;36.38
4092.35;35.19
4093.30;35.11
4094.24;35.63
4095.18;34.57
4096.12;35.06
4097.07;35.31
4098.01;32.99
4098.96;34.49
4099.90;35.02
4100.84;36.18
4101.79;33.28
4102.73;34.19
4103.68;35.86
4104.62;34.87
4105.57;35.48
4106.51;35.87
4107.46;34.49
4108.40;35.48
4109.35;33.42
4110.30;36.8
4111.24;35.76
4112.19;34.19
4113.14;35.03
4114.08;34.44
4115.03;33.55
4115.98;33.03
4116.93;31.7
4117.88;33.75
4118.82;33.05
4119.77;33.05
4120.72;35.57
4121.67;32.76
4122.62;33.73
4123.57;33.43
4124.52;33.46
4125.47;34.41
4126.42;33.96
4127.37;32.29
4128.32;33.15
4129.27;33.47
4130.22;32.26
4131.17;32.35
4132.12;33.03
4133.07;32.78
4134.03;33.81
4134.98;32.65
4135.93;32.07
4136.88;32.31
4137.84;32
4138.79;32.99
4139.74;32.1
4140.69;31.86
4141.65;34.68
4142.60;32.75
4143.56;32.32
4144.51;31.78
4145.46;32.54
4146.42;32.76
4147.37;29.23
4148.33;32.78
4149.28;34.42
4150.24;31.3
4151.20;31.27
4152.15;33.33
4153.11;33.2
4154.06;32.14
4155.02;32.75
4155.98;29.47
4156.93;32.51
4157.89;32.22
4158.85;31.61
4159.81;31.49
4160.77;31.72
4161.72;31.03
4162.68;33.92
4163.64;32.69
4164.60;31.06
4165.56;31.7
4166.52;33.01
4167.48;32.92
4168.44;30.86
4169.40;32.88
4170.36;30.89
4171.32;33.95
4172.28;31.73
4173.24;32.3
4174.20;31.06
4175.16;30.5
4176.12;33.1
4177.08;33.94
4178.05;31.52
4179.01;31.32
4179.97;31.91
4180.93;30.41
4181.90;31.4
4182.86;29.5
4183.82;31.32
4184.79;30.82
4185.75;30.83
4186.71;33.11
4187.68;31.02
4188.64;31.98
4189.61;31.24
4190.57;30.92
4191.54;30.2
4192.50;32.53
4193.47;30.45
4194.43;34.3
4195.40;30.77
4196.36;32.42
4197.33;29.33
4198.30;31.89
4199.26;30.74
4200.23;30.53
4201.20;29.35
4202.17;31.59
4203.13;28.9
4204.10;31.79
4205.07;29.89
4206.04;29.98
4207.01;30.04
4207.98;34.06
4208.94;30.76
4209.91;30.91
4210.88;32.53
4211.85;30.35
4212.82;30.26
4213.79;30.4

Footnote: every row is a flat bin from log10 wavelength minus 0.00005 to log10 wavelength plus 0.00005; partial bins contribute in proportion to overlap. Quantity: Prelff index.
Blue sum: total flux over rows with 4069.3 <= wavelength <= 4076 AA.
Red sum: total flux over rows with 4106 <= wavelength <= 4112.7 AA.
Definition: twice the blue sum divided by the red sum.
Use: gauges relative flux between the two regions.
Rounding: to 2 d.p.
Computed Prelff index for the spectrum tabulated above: 1.94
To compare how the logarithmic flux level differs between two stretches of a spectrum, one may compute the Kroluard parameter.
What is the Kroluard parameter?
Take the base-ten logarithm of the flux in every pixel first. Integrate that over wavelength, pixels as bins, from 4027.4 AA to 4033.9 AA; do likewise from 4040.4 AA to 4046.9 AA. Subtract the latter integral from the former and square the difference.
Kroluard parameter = 0.00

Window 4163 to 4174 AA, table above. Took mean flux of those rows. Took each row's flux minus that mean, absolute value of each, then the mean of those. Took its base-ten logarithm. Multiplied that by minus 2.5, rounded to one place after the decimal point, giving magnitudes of 0.2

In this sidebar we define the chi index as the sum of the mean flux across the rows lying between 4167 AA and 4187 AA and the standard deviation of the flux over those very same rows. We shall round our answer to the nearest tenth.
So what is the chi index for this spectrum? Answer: 32.9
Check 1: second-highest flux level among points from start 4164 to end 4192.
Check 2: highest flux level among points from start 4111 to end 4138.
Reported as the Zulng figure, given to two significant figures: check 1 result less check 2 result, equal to -1.8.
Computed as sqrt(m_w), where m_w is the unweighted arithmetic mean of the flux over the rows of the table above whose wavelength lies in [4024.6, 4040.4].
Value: 5.72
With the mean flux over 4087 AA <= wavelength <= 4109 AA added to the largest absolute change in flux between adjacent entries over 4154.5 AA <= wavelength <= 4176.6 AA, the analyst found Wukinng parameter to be 38.14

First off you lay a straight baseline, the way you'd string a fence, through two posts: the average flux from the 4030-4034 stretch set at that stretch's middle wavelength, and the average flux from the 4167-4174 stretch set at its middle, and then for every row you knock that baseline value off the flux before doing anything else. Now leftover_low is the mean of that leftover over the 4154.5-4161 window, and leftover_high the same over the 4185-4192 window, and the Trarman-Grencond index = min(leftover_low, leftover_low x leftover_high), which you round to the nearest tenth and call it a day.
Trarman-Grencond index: -0.6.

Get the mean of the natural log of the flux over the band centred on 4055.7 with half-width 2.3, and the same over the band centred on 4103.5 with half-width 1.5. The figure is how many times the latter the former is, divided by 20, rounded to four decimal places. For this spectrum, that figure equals 0.0494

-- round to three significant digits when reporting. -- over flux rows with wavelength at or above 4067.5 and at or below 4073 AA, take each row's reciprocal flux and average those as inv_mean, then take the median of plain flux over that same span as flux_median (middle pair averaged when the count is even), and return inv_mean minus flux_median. -33.7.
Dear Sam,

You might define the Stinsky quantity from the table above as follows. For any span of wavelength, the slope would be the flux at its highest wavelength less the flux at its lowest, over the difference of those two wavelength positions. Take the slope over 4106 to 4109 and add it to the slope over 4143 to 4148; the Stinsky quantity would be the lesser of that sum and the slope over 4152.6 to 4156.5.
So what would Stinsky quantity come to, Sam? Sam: -1.3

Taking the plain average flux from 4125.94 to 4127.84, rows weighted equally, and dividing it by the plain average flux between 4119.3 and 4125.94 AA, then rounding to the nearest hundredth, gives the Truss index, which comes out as 0.98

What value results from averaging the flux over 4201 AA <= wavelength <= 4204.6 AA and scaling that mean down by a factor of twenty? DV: 1.52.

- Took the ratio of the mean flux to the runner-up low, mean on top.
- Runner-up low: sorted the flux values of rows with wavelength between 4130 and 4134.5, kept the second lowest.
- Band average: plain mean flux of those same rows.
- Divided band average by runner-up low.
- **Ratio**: 1.02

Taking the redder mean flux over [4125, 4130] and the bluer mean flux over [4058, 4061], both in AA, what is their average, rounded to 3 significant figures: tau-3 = 32.9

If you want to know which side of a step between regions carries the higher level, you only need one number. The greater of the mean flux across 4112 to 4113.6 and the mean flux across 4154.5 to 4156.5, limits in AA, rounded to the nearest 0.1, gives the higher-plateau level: 34.6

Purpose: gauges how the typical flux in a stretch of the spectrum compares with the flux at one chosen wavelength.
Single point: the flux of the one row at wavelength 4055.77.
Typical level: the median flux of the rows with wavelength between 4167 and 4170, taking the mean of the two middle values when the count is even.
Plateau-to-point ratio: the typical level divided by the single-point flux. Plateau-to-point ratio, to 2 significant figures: 0.93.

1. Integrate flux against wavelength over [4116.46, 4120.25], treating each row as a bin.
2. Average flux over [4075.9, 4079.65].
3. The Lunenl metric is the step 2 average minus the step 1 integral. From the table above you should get -90.7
